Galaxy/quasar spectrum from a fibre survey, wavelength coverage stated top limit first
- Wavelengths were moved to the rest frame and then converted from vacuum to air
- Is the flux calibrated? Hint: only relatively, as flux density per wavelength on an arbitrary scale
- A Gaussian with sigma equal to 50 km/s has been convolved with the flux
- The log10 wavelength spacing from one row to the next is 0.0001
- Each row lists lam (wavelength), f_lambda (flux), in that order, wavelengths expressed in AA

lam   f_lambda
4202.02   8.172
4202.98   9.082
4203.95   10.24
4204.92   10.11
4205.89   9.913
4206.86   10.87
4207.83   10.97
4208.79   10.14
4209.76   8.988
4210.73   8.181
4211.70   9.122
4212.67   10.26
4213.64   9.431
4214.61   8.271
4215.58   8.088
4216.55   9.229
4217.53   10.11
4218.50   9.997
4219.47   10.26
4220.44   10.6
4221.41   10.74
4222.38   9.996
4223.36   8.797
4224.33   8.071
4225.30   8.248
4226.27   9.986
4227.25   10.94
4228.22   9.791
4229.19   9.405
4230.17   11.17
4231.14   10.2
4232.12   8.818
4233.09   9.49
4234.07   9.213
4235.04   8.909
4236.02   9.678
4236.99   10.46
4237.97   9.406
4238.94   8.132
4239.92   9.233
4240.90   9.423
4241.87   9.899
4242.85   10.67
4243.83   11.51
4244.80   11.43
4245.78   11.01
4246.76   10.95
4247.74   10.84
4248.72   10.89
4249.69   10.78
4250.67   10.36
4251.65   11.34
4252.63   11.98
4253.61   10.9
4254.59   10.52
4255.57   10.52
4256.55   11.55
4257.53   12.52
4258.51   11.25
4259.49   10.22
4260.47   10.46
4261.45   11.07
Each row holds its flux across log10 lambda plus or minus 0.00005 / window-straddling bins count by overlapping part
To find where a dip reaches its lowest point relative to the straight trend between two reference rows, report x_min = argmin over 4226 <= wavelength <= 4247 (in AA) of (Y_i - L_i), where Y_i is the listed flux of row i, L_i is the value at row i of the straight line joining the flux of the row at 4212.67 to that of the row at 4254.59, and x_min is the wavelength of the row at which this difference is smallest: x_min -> 4238.94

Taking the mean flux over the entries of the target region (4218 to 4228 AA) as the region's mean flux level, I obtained 9.8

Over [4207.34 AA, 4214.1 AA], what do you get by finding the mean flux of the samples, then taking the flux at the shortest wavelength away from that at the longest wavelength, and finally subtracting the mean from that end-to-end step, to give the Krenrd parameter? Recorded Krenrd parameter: -11.1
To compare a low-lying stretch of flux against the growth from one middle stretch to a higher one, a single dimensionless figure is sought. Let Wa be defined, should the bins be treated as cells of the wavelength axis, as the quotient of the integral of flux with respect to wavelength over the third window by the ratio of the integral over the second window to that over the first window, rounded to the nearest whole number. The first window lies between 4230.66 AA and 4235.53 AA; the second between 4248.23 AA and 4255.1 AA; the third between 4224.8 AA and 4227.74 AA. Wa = 17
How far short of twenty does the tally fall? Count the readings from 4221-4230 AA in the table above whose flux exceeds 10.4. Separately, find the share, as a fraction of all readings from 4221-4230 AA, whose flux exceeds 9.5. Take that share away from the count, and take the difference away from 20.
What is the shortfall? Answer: 18.6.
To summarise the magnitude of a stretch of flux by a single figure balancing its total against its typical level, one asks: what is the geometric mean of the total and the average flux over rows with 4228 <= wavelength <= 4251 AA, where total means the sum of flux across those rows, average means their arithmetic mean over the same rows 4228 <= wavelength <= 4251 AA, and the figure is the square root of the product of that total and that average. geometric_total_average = 49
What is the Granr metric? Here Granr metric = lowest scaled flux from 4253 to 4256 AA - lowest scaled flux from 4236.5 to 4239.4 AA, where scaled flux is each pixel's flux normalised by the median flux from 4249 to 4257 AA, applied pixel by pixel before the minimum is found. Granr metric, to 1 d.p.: 0.2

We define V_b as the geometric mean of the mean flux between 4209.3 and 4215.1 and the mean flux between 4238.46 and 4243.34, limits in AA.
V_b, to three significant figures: 9.25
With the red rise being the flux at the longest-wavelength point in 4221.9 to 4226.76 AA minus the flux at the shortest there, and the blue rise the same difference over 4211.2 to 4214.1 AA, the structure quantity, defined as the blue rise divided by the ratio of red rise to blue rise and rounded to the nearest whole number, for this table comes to -10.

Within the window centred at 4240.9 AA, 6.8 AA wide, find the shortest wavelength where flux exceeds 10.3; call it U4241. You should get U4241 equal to 4242.85 AA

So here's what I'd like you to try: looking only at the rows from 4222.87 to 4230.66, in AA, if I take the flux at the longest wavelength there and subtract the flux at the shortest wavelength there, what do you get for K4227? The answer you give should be 2.4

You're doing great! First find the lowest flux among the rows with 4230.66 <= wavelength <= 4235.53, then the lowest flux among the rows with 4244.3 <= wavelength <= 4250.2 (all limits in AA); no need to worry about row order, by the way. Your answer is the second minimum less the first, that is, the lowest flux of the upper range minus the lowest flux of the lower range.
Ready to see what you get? 2.0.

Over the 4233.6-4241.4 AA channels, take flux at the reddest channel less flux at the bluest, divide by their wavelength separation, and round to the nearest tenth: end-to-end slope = 0.0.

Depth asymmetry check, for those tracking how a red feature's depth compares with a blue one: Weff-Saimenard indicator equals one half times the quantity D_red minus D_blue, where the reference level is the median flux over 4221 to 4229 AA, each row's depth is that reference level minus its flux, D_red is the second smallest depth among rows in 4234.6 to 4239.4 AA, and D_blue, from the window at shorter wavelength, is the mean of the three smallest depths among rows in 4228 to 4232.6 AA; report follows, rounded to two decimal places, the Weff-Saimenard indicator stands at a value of 0.35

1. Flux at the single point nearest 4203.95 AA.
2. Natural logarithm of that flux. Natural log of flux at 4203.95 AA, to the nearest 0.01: 2.33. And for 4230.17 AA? 2.41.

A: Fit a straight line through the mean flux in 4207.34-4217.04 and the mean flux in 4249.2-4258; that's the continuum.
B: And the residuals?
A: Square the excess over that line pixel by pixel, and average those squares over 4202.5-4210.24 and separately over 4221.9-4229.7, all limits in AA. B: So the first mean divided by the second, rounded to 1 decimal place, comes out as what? 1.5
